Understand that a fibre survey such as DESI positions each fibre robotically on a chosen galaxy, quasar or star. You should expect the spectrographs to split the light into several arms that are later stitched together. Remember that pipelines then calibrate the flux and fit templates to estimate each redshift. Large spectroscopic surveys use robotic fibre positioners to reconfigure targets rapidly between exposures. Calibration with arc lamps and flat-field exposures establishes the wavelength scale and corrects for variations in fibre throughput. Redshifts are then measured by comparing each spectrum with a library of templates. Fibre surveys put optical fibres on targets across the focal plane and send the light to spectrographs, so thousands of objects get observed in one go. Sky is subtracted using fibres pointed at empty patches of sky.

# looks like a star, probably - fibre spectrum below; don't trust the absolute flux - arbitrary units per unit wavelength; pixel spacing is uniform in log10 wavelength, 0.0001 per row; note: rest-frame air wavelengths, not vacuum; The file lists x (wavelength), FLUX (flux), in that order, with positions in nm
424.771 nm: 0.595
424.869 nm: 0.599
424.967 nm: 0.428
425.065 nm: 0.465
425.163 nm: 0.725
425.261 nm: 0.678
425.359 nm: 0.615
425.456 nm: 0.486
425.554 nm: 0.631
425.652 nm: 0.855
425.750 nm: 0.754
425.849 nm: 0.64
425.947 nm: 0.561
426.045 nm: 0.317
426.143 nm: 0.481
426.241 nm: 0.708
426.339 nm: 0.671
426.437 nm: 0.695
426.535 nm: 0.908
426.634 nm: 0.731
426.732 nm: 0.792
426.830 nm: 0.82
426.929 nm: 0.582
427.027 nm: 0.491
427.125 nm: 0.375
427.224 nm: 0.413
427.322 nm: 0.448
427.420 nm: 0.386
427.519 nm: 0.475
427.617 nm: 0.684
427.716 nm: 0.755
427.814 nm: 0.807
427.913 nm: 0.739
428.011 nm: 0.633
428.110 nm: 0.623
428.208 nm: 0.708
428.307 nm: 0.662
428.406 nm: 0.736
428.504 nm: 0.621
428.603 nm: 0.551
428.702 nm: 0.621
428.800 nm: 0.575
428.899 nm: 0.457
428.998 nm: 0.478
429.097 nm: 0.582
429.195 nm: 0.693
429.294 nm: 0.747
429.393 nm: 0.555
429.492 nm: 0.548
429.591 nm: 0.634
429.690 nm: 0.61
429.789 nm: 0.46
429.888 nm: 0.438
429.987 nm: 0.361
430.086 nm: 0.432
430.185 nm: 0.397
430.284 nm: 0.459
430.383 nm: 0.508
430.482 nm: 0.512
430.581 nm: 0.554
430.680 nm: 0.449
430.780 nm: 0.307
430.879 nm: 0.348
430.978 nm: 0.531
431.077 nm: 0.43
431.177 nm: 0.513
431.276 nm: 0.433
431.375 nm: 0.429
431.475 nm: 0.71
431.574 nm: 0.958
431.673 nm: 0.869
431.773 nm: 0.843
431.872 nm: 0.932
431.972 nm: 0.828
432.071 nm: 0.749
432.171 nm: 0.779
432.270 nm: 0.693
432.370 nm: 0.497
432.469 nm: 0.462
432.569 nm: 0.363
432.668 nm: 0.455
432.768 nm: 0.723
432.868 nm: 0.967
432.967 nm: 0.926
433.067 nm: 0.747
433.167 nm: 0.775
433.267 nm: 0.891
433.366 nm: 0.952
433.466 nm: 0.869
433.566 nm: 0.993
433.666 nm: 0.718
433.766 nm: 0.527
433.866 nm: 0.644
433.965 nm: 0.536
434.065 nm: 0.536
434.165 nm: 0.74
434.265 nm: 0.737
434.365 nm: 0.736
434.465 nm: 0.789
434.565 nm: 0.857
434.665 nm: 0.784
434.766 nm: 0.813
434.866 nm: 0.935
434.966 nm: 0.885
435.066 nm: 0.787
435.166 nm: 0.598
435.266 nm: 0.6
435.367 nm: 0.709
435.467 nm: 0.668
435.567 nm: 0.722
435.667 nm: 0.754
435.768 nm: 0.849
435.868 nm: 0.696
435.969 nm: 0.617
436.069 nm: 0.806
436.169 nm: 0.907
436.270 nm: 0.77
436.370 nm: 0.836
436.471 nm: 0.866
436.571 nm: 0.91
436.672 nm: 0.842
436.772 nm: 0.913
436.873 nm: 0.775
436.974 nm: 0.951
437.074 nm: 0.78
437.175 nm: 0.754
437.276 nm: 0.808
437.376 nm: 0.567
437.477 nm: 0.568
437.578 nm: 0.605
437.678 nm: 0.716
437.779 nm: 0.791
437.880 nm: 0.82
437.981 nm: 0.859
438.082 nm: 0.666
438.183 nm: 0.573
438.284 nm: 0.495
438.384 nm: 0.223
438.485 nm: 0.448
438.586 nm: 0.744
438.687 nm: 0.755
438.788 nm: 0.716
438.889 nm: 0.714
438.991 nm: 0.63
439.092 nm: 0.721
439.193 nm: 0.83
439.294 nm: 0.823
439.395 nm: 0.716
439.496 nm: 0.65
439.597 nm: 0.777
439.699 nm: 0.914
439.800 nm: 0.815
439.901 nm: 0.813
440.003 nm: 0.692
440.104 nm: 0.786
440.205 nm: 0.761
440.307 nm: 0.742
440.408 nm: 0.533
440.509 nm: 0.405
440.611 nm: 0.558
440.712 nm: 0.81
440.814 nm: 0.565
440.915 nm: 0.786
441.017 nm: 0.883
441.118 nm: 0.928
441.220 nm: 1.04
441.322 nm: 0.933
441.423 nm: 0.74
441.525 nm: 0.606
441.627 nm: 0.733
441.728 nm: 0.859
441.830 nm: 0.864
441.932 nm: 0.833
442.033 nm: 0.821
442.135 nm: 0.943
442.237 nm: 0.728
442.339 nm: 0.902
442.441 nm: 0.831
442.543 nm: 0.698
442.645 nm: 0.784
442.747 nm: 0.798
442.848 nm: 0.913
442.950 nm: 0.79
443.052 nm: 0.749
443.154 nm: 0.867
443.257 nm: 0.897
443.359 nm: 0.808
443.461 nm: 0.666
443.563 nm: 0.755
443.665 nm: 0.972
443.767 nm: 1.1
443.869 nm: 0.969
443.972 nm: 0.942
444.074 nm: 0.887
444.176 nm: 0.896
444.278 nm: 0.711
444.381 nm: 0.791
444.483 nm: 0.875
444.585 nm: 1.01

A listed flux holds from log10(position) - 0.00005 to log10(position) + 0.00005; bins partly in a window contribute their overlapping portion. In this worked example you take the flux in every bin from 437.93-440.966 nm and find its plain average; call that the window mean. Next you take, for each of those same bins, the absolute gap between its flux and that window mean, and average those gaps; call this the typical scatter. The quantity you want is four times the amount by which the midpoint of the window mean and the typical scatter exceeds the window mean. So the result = -1.1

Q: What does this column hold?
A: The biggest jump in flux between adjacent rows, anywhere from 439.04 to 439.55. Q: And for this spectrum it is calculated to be 0.109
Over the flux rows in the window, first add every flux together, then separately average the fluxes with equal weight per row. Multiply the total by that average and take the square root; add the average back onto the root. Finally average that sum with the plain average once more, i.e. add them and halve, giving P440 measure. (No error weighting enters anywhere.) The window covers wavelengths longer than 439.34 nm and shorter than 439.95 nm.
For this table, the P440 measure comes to 1.74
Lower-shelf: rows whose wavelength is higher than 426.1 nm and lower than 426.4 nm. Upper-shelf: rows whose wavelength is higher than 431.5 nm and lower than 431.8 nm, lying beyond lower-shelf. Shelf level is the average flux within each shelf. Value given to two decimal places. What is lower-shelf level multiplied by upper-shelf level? 0.55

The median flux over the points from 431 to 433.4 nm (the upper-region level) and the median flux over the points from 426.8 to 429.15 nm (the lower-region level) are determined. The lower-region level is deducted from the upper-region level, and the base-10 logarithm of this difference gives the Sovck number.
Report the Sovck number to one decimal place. -0.8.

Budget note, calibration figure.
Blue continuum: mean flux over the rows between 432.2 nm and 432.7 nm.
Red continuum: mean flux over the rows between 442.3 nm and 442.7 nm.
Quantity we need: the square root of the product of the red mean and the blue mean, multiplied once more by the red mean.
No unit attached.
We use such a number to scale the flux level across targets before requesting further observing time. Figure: 0.51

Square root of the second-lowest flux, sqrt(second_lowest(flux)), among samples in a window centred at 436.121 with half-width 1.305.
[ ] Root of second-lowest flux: 0.77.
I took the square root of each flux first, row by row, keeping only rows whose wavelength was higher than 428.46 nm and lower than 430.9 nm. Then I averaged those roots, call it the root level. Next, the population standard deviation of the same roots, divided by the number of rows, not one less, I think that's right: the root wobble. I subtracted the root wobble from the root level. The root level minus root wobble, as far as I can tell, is 0.64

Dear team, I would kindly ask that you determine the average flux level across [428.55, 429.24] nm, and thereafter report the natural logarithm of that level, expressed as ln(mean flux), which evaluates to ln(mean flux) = -0.57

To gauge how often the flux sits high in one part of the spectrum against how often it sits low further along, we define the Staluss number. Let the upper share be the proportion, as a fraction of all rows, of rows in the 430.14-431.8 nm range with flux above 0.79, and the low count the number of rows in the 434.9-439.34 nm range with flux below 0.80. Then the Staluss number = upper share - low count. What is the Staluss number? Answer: -29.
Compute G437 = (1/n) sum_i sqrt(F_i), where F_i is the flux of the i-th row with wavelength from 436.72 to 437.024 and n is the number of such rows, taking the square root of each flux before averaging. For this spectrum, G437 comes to 0.937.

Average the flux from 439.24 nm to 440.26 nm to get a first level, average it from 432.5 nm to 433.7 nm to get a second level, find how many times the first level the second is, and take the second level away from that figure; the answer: 0.23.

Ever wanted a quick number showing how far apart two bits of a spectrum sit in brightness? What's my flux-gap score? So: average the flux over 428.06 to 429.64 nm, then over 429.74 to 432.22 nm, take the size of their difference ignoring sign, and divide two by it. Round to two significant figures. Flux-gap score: 47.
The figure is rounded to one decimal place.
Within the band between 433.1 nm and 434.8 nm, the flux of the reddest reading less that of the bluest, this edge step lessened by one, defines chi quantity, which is -1.0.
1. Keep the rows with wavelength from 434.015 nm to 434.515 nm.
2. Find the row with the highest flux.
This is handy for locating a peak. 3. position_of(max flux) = 434.465 nm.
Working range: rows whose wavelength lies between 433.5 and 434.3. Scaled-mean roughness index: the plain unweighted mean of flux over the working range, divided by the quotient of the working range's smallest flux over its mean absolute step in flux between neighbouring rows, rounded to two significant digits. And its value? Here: 0.17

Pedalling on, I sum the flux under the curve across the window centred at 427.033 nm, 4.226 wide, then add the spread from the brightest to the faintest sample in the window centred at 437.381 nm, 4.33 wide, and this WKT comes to 3.3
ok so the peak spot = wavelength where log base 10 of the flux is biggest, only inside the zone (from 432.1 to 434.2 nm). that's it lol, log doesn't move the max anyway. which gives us 433.566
